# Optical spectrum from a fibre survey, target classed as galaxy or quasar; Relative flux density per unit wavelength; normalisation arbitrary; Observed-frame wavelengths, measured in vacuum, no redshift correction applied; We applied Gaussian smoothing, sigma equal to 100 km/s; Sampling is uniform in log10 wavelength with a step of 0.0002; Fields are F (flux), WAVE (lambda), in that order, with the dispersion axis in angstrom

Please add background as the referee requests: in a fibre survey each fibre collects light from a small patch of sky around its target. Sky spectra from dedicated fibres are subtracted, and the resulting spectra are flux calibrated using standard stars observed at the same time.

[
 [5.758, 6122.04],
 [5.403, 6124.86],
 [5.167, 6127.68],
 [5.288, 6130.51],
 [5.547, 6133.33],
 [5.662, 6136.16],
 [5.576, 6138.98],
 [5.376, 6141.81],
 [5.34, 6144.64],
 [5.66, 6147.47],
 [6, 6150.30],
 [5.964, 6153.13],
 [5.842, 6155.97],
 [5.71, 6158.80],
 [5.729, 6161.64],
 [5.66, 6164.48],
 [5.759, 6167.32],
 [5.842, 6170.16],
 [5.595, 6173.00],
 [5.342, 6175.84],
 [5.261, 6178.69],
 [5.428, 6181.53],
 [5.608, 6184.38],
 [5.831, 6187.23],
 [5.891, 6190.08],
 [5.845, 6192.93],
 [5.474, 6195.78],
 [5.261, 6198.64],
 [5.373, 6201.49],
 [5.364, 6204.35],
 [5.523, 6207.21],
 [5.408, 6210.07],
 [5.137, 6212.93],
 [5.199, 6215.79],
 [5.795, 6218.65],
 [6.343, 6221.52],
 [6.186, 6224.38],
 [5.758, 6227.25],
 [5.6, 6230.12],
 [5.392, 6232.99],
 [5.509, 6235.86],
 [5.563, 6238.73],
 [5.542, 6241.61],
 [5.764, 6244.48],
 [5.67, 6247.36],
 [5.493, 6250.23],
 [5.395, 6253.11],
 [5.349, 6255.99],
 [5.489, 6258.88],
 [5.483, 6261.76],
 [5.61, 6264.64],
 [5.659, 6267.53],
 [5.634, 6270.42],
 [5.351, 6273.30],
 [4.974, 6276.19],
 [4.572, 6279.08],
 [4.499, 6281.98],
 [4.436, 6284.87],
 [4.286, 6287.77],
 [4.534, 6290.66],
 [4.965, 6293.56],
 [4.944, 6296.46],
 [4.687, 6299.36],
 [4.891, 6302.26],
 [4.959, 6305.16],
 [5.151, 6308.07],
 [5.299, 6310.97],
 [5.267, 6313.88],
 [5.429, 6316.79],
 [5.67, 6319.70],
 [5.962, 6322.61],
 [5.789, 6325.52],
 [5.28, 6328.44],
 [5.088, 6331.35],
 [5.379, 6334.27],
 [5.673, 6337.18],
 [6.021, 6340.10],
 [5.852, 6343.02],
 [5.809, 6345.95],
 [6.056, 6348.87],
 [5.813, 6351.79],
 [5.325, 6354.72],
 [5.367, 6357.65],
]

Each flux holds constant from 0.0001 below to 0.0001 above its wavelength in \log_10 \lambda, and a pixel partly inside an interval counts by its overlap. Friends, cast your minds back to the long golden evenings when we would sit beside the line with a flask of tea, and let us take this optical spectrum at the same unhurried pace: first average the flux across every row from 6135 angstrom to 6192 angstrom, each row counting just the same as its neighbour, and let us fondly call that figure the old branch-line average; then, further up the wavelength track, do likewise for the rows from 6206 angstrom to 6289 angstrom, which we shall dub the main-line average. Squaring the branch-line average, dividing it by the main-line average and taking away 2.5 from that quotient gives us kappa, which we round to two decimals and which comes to 3.42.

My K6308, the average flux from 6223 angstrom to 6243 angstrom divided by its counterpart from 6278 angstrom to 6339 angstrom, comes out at 1.11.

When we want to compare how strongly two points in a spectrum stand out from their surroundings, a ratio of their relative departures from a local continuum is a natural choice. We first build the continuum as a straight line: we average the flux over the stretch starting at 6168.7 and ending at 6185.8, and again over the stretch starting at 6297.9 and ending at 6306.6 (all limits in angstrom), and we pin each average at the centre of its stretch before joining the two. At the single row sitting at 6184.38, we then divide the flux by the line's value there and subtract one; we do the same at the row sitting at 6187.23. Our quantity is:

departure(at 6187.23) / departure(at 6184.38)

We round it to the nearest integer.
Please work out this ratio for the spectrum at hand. 3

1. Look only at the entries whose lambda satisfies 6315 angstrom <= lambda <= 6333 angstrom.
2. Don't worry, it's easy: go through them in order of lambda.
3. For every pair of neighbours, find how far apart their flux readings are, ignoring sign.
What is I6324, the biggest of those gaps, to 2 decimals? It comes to 0.51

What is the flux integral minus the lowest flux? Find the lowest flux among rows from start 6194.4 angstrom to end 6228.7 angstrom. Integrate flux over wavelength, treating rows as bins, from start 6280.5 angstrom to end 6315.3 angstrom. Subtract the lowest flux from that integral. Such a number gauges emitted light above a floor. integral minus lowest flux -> 163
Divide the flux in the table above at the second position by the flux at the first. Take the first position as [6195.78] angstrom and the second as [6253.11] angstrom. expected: 0.99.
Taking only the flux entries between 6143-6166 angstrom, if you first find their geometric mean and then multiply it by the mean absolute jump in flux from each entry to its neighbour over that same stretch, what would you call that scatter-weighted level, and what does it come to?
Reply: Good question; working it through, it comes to 0.9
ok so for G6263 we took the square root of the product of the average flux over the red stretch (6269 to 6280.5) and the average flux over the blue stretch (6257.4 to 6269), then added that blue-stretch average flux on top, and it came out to 10.9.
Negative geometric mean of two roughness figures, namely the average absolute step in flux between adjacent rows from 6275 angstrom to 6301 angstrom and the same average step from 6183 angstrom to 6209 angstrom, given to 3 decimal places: -0.175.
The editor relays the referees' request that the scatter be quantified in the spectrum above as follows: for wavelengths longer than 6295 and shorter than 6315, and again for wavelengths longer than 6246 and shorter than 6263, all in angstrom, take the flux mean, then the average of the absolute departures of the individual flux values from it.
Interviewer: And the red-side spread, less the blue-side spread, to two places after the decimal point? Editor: 0.11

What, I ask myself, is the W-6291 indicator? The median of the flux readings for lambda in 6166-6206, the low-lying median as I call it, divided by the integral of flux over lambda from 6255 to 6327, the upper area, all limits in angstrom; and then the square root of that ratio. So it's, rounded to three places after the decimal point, 0.122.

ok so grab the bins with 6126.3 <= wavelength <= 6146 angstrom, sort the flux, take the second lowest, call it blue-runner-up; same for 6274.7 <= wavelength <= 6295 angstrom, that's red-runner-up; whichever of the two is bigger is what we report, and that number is 5.29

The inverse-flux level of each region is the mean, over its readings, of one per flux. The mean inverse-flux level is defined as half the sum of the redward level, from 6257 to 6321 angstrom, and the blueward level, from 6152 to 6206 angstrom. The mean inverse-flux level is 0.188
